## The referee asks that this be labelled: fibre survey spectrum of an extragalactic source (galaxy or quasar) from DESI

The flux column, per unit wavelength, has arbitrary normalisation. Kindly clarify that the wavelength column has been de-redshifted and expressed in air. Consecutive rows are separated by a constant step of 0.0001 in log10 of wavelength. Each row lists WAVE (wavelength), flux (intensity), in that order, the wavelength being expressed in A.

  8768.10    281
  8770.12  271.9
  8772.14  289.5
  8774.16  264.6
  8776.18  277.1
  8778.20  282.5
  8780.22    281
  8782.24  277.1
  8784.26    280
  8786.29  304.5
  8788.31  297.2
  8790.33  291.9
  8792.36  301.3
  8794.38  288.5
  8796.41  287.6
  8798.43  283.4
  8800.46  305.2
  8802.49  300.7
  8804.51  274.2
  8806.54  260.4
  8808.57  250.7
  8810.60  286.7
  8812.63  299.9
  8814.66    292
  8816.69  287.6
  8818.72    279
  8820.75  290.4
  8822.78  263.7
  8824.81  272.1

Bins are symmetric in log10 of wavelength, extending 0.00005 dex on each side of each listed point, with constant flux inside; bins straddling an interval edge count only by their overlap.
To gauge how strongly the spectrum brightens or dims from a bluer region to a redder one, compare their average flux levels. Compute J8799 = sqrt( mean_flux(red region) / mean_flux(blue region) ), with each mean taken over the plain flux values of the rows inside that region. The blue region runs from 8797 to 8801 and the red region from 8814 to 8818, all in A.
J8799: 0.99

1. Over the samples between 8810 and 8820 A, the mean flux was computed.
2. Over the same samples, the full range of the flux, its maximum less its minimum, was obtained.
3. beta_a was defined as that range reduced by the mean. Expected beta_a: -268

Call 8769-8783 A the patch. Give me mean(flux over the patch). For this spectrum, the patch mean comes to 278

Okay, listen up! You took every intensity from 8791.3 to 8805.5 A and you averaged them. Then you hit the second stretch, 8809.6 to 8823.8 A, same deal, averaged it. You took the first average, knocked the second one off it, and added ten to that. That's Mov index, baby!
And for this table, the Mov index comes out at 15.9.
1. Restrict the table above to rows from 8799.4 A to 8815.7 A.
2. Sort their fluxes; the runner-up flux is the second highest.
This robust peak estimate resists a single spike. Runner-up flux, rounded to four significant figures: 300.7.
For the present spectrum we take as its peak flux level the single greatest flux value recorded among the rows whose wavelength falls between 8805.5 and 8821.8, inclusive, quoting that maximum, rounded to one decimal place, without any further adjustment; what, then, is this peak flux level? 299.9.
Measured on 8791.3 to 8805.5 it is 305.2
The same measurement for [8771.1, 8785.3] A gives 289.5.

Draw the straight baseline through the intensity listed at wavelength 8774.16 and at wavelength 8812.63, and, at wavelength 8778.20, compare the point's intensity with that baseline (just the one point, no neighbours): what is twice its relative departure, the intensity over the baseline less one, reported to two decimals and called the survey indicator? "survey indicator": 0.11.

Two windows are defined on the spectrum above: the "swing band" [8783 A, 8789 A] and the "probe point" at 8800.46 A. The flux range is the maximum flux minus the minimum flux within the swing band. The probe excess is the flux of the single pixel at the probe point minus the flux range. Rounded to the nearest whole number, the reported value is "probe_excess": 281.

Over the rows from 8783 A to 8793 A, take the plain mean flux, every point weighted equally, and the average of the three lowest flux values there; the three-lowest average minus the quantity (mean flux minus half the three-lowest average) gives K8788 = 140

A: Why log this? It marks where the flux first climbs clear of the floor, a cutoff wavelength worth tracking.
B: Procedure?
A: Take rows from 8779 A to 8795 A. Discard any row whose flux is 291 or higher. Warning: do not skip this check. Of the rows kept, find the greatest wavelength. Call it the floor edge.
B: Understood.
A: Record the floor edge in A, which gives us 8794.38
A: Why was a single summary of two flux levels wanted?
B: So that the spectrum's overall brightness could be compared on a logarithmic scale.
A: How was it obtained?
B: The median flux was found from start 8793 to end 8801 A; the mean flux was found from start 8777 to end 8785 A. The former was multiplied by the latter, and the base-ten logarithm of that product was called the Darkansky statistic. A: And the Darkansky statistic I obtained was 4.91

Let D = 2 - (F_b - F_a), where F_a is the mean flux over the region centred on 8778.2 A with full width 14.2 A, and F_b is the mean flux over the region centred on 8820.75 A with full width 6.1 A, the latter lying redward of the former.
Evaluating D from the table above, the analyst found 3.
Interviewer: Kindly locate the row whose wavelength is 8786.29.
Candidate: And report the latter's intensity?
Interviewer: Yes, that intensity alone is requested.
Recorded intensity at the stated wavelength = 304.5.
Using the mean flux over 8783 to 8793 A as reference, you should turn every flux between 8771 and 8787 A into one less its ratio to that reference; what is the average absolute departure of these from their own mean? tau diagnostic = 0.026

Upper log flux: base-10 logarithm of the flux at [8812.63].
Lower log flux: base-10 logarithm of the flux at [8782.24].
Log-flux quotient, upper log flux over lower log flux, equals 1.01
